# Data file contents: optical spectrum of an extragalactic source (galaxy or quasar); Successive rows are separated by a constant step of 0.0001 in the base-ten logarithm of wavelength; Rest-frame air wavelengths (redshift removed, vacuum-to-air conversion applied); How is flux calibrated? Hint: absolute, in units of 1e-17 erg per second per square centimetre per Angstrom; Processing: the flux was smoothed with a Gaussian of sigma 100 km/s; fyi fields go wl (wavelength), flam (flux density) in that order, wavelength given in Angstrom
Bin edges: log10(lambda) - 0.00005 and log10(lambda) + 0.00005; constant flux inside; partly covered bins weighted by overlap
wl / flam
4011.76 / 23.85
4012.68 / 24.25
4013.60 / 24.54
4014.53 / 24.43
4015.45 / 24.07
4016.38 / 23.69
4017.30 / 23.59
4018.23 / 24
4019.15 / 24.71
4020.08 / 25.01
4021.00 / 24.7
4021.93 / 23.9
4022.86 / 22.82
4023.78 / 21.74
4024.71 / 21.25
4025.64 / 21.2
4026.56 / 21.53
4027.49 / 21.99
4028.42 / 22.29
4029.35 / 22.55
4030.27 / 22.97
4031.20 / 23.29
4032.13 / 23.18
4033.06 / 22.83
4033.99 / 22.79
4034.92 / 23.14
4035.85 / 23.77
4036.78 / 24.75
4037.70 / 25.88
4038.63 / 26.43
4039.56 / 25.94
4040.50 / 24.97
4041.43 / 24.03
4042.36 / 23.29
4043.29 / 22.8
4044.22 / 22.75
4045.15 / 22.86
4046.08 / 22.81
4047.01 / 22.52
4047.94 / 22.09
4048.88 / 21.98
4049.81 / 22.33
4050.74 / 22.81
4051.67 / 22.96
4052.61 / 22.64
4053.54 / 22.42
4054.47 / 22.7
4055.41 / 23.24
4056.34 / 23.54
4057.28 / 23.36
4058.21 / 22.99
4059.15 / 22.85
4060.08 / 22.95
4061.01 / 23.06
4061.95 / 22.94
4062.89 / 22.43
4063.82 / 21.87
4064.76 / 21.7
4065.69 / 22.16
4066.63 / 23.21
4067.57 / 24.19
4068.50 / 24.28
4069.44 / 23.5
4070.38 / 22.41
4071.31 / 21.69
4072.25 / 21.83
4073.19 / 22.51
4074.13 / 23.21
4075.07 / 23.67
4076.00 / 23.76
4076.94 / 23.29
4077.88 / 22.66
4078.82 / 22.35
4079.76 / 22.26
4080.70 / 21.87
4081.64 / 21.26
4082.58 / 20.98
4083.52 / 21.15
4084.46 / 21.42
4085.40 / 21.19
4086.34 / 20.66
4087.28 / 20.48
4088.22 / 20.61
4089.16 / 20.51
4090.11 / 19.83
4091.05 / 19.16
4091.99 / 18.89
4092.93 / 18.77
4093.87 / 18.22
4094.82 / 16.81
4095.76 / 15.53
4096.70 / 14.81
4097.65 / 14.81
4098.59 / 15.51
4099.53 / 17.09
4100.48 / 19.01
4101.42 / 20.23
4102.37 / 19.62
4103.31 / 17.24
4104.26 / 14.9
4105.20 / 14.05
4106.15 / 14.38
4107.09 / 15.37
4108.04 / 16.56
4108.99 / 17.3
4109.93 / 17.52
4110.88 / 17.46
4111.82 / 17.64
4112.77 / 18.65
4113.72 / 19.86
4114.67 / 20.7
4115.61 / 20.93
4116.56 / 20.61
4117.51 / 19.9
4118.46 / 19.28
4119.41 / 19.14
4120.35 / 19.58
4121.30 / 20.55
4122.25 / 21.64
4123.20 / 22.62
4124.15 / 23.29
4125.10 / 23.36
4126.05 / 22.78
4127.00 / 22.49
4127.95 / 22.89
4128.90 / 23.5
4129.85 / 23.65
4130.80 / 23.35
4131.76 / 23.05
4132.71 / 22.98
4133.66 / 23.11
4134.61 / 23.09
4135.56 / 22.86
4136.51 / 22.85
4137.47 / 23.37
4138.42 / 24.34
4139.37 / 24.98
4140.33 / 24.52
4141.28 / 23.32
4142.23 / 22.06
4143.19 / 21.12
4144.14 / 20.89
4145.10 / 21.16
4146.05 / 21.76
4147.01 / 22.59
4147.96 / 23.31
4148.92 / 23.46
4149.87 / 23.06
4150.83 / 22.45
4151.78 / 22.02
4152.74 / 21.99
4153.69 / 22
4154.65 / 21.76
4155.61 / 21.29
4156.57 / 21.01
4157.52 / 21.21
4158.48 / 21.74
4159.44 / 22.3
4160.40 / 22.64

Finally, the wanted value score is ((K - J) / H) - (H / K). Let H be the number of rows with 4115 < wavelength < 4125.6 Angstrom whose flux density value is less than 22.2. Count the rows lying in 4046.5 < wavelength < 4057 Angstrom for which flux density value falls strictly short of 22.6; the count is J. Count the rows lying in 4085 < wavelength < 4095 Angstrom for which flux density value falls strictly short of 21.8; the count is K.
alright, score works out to 0.0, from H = 8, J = 5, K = 11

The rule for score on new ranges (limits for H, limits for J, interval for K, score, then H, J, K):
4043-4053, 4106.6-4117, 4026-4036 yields -7.0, 2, 11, 1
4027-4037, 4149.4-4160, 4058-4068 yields -10.0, 1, 10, 1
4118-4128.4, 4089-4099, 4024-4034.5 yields -3.3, 5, 11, 3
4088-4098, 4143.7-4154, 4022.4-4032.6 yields -3.1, 11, 8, 4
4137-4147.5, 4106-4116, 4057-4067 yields -7.0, 5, 11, 1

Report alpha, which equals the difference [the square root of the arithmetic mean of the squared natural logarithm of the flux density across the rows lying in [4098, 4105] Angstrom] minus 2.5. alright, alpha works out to 0.367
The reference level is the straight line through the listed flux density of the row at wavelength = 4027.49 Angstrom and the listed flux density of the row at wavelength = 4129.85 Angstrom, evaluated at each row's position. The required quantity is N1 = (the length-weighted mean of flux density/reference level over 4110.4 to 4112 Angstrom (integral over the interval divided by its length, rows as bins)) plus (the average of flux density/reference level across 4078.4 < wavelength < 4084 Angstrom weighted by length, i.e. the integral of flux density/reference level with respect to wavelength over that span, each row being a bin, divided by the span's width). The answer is 1.70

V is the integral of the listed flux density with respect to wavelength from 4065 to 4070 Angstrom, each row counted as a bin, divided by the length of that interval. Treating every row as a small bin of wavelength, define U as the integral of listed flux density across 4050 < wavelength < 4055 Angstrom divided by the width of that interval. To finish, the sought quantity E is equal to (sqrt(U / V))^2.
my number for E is 0.97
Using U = 22.7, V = 23.4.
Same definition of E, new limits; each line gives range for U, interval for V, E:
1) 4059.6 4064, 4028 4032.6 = 0.99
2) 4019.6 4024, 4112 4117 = 1.19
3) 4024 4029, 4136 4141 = 0.90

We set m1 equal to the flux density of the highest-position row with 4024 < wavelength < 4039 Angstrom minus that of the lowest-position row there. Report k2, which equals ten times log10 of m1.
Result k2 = 7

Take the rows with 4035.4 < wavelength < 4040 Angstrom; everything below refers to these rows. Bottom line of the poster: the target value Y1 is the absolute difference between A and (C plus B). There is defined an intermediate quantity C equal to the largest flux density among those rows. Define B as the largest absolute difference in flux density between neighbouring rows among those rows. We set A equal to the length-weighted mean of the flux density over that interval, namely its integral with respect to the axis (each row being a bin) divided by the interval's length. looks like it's 2.2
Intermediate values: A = 25.4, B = 1.1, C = 26.43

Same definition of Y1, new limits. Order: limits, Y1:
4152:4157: 0.9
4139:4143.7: 3.1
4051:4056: 1.0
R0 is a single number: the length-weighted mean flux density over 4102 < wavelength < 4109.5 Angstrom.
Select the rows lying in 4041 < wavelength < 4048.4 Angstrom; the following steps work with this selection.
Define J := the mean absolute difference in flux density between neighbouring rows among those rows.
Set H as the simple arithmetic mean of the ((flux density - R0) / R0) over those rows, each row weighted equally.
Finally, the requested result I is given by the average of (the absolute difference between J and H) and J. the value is 0.21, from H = 0.42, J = 0.31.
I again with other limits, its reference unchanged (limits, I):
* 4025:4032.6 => 0.19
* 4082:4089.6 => 0.15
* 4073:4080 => 0.21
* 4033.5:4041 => 0.46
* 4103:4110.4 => 0.96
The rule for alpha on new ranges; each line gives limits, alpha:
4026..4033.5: 0.617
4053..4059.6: 0.636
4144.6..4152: 0.612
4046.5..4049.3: 0.600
